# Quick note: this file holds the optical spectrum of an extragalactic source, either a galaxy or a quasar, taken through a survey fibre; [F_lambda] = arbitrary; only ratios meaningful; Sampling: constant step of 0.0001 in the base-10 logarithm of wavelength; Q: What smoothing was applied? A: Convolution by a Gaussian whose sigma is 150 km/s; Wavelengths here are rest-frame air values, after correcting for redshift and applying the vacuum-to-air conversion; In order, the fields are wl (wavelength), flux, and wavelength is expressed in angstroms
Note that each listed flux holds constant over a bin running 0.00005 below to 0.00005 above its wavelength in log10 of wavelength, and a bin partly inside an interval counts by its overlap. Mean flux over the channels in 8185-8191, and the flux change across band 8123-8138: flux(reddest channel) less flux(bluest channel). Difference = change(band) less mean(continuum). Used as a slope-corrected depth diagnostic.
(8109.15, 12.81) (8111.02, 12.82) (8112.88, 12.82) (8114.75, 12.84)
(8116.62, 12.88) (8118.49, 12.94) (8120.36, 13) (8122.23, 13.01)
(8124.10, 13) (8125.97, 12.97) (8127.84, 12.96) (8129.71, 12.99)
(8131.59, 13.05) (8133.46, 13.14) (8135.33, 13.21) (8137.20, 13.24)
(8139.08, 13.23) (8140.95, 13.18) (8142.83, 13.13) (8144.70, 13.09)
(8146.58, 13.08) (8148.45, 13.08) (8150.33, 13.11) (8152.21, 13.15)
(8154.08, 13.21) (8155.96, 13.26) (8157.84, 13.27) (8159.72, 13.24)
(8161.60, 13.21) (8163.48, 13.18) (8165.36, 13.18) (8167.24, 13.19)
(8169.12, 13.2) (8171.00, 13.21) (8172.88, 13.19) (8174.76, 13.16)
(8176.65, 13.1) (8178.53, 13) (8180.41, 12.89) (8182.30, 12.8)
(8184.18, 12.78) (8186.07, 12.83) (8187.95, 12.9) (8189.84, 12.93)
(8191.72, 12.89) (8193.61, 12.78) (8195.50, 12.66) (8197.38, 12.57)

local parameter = -12.6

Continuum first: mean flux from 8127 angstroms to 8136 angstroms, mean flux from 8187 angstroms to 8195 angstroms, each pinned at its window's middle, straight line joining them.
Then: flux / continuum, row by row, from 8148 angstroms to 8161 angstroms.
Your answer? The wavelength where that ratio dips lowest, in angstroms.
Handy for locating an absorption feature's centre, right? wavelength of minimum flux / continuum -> 8148.45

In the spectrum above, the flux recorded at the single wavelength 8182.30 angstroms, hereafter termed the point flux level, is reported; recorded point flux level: 12.8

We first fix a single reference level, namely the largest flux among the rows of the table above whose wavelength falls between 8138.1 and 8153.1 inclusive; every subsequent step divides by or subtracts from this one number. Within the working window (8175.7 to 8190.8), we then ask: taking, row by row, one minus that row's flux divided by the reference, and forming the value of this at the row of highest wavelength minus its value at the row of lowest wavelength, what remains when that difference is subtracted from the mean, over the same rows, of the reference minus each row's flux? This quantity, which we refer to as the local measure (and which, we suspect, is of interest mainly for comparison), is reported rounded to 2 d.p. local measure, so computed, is 0.31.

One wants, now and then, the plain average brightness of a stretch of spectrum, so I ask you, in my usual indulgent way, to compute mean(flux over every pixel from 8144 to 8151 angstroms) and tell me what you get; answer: 13.1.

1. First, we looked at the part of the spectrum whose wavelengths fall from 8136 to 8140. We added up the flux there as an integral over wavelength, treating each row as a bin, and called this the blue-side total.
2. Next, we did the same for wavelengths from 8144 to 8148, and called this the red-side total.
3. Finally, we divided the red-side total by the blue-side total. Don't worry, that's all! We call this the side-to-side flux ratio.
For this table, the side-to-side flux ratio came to 0.99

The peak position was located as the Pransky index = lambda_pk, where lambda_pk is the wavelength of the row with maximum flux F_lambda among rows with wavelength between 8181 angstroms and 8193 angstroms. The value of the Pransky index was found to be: 8189.84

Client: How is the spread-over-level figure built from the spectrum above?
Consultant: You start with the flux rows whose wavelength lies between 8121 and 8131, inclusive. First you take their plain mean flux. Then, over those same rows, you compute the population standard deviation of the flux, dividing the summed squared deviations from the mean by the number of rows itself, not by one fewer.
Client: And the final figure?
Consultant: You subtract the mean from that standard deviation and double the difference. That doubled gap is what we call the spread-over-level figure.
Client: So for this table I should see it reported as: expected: -25.9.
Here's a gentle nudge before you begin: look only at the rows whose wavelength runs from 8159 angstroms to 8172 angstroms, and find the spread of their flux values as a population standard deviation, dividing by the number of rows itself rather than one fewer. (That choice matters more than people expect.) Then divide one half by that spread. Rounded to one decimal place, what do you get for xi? 25.5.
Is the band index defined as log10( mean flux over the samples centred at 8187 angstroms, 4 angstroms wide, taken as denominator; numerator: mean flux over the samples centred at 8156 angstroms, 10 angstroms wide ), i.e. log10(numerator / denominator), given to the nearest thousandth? 0.012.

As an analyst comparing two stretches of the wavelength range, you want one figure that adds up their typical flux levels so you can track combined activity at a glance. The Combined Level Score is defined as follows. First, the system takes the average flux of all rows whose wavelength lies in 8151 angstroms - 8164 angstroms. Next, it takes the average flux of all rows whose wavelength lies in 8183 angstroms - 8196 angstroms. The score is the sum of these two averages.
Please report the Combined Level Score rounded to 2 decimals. 26.04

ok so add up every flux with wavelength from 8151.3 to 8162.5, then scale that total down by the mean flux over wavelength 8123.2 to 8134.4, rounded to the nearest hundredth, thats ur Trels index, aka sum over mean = 6.09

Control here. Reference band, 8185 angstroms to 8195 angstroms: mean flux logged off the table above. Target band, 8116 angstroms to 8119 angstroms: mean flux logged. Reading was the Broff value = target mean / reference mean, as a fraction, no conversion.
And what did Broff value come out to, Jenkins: 1.00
